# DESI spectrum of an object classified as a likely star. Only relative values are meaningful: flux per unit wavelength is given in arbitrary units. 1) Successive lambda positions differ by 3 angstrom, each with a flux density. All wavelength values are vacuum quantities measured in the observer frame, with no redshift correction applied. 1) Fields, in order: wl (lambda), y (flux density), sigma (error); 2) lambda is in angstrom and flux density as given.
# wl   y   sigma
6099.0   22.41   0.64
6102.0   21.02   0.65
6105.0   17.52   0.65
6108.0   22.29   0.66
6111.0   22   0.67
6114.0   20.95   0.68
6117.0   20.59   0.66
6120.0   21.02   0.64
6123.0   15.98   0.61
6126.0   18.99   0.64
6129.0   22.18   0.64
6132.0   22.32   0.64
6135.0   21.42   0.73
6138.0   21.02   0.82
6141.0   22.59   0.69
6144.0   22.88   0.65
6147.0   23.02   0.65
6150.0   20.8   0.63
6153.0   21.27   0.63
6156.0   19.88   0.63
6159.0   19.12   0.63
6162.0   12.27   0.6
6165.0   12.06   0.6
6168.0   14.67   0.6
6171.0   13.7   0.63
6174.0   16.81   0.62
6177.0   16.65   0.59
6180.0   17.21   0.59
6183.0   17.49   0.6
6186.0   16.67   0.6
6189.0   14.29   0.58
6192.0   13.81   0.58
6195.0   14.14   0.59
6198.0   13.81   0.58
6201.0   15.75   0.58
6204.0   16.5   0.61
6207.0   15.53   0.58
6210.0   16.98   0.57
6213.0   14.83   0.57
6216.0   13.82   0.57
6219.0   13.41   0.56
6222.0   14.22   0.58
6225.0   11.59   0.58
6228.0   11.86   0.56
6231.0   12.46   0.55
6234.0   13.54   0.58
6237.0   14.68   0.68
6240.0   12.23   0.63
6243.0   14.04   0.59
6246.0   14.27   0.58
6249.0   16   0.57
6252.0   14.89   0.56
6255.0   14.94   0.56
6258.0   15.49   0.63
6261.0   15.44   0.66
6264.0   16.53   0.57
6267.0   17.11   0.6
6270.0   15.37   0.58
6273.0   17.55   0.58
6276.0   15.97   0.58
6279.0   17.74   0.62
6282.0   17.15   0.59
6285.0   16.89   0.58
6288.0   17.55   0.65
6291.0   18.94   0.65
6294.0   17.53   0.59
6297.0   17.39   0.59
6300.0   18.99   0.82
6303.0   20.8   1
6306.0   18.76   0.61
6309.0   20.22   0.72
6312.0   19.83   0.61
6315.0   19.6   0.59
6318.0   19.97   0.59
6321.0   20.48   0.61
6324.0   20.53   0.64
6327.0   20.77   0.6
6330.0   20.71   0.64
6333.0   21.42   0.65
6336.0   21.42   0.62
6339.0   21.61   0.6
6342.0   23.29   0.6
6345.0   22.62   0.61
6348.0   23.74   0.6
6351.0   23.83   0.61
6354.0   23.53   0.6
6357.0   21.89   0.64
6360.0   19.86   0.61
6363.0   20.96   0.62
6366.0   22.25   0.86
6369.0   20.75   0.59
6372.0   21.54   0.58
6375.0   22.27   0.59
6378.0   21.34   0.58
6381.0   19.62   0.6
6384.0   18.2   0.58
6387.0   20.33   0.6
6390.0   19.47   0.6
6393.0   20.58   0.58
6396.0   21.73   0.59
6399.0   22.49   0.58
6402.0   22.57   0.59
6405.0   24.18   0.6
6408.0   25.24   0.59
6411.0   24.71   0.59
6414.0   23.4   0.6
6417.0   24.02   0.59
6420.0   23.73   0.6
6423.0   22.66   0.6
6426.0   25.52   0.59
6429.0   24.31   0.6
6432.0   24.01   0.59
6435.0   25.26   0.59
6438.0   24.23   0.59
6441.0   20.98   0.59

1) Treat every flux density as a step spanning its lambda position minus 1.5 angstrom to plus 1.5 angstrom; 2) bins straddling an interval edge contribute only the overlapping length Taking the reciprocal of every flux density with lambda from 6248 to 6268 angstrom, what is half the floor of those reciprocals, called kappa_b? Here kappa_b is 0.029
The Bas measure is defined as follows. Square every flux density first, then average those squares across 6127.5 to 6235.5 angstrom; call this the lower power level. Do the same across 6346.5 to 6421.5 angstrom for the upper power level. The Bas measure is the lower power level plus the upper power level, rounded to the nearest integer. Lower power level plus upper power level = 782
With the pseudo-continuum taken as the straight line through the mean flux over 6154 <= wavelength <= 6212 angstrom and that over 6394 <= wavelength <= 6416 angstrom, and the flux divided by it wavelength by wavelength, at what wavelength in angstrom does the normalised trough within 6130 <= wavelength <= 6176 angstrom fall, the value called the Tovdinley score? 6165.0 angstrom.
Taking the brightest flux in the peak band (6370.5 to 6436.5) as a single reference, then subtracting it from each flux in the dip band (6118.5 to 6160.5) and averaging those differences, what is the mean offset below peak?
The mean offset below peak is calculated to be -4.63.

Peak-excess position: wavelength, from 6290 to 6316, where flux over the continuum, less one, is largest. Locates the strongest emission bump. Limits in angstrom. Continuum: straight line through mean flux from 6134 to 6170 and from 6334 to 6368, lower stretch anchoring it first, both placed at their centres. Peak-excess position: 6303.0 angstrom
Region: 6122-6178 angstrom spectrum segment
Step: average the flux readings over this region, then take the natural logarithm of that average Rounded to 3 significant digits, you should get 2.94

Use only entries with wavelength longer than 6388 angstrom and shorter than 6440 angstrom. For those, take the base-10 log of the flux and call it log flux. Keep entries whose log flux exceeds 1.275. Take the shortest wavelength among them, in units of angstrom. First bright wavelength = 6390.0 angstrom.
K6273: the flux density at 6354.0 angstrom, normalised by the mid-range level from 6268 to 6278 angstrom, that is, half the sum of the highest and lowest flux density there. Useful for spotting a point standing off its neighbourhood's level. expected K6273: 1.43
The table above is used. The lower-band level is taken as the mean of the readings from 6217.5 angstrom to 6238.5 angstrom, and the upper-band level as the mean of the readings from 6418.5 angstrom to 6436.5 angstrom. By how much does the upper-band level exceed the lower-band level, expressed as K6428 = 11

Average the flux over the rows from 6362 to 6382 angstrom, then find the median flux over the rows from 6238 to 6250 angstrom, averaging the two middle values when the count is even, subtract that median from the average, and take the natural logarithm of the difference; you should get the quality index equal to 2.0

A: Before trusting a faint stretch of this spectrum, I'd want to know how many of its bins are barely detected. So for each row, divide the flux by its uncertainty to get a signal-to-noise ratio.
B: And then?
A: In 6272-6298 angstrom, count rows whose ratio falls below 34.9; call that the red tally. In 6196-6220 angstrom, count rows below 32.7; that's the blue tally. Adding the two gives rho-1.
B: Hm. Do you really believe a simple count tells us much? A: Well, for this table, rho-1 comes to 17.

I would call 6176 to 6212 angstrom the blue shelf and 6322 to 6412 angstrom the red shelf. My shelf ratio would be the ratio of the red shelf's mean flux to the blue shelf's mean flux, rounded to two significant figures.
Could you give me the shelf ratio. 1.4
